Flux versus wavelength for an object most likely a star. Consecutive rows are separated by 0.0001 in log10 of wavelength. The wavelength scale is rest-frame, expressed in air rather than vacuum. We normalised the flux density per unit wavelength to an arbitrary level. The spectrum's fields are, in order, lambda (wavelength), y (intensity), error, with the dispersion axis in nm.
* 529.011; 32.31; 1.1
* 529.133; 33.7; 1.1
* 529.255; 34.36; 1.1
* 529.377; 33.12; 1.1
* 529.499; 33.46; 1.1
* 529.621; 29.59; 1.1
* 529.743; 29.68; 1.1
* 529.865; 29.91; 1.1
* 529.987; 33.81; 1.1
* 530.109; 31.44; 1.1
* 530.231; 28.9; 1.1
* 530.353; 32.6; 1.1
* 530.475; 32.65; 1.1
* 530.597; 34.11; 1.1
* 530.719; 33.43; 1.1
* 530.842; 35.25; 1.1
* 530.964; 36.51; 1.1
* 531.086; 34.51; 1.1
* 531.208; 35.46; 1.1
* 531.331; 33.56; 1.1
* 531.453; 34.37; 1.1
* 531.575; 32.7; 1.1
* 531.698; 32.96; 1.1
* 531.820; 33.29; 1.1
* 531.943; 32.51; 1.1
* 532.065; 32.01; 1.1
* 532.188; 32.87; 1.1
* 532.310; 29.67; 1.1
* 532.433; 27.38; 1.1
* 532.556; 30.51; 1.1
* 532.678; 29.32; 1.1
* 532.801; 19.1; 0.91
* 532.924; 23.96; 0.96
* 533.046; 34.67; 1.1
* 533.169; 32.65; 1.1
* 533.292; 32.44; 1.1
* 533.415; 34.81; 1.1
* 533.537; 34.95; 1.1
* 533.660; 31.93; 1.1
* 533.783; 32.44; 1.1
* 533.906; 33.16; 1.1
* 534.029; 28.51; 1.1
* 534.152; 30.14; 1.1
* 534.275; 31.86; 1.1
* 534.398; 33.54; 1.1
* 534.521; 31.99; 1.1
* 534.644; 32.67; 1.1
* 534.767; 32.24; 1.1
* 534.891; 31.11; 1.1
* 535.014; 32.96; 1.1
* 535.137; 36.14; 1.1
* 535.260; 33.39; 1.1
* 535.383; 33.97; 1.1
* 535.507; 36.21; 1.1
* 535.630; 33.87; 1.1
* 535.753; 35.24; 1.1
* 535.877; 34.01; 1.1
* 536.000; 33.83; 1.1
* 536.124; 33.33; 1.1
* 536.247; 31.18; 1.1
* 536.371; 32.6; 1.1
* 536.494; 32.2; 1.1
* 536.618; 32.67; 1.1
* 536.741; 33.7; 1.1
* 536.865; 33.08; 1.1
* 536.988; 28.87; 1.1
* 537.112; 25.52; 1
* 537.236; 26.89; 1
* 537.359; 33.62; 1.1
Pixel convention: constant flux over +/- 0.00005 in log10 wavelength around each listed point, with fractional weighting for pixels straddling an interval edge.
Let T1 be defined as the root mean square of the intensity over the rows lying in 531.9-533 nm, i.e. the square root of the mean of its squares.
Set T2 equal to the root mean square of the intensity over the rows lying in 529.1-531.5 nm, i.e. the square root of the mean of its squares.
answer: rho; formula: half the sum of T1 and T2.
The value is 31.0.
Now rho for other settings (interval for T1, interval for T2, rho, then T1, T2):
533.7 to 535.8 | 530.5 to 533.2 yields 32.5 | 33.0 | 32.1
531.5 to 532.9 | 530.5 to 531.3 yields 32.7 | 30.5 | 34.9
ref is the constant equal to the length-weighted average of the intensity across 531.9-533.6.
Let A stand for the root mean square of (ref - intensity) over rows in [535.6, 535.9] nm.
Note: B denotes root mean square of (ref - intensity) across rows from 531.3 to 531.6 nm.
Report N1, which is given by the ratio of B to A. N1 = 0.80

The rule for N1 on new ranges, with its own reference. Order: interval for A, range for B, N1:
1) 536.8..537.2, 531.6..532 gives 0.73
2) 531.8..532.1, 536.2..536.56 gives 0.74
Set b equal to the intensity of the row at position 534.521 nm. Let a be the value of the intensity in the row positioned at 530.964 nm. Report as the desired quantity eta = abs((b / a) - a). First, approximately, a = 36.51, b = 31.99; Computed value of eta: 35.6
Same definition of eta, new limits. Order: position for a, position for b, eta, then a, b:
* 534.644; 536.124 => 31.6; 32.67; 33.33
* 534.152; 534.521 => 29.1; 30.14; 31.99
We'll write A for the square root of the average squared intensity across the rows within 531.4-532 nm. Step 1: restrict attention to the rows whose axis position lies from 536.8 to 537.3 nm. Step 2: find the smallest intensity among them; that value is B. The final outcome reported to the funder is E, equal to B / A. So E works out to 0.77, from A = 33.2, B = 25.52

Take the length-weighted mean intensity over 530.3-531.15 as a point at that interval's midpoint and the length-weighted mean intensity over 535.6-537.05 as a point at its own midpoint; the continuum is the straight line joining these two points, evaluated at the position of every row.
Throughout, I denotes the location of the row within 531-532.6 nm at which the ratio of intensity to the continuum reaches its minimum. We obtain 532.433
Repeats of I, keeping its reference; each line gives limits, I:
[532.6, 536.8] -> 532.801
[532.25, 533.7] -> 532.801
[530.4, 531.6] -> 530.475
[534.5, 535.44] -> 534.891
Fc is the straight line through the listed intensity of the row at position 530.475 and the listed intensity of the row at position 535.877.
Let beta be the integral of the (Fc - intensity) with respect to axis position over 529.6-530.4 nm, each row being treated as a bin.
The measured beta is 1.3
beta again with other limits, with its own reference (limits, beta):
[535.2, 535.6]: -0.2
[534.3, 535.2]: 0.7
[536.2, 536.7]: 0.9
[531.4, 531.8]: -0.2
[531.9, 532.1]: 0.2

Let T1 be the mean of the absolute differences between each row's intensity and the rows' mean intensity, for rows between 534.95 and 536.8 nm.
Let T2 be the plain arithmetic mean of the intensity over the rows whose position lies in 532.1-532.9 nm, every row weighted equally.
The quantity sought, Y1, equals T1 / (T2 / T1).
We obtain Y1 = 0.035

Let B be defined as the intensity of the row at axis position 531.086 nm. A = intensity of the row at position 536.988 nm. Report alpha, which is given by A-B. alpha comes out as -5.6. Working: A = 28.87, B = 34.51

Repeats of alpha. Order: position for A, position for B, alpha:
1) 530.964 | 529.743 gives 6.8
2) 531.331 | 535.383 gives -0.4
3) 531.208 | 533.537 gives 0.5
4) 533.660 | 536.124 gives -1.4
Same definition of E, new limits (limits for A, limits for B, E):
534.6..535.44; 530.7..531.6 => 0.98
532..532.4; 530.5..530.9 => 1.06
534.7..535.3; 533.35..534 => 0.96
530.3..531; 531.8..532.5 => 0.80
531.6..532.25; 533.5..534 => 0.98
